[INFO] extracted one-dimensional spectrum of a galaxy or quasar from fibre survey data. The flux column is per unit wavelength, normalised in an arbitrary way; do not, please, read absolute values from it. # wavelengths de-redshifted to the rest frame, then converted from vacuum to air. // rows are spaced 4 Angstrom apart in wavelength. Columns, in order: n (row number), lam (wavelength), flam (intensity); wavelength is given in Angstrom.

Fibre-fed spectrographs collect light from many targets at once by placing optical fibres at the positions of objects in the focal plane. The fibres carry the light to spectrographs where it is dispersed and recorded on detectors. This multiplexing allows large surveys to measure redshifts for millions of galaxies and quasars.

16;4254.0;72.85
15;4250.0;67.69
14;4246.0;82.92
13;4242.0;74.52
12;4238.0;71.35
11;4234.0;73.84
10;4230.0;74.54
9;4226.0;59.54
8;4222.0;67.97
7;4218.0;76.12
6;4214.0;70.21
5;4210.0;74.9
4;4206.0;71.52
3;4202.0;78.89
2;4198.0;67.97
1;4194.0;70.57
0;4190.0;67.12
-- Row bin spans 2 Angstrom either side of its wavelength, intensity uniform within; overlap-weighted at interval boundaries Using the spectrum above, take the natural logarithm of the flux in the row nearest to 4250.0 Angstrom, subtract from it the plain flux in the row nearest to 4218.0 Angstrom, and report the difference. -72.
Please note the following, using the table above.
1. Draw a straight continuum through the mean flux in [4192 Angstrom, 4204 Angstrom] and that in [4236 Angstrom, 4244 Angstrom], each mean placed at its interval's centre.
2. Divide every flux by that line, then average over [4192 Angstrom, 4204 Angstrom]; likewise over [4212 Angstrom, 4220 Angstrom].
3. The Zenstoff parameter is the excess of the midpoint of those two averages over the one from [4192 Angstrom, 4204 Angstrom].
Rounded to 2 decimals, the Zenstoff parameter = 0.00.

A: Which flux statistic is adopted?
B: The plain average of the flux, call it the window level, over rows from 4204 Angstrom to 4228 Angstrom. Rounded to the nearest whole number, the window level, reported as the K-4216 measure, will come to 70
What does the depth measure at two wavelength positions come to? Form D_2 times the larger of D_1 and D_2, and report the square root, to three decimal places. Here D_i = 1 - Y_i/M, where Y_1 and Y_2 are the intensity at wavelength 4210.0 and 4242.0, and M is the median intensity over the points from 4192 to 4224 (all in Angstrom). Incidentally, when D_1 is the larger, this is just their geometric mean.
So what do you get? 0.049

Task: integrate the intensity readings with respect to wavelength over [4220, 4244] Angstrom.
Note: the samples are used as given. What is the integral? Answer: 1687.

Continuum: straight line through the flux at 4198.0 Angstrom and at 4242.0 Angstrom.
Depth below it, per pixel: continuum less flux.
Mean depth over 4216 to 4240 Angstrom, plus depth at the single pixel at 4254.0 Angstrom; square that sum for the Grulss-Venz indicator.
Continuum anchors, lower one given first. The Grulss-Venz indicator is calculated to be 28.4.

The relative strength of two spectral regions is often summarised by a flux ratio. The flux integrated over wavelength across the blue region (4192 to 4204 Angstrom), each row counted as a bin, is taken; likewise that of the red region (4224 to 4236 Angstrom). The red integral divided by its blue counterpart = 0.96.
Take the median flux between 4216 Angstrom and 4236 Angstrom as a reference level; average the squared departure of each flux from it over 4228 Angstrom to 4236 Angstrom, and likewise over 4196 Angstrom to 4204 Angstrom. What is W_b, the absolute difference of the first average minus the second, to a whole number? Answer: 30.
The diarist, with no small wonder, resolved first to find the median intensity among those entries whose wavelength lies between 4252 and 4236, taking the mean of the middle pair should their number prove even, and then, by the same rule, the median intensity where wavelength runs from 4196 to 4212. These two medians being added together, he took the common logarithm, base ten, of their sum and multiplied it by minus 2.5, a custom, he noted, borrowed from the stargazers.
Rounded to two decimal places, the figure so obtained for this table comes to -5.41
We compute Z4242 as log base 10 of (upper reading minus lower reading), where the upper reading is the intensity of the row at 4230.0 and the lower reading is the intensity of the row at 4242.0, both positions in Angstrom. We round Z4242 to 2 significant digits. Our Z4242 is -1.7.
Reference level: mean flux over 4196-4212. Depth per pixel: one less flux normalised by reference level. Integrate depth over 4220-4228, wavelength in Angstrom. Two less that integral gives 1.0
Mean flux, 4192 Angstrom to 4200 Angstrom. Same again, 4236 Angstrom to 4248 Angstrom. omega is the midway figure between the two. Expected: 72.8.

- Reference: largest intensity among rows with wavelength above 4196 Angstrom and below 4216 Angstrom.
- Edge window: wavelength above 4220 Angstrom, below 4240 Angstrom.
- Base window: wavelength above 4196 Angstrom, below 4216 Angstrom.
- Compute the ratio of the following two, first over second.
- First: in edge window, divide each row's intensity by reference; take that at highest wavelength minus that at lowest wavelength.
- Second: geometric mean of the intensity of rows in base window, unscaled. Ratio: 0.0006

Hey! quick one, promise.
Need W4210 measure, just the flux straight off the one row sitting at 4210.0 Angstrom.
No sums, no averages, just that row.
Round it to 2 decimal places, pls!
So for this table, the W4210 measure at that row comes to 74.90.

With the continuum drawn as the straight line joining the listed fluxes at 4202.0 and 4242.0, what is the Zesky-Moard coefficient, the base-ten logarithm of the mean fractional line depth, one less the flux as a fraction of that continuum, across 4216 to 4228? -0.94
